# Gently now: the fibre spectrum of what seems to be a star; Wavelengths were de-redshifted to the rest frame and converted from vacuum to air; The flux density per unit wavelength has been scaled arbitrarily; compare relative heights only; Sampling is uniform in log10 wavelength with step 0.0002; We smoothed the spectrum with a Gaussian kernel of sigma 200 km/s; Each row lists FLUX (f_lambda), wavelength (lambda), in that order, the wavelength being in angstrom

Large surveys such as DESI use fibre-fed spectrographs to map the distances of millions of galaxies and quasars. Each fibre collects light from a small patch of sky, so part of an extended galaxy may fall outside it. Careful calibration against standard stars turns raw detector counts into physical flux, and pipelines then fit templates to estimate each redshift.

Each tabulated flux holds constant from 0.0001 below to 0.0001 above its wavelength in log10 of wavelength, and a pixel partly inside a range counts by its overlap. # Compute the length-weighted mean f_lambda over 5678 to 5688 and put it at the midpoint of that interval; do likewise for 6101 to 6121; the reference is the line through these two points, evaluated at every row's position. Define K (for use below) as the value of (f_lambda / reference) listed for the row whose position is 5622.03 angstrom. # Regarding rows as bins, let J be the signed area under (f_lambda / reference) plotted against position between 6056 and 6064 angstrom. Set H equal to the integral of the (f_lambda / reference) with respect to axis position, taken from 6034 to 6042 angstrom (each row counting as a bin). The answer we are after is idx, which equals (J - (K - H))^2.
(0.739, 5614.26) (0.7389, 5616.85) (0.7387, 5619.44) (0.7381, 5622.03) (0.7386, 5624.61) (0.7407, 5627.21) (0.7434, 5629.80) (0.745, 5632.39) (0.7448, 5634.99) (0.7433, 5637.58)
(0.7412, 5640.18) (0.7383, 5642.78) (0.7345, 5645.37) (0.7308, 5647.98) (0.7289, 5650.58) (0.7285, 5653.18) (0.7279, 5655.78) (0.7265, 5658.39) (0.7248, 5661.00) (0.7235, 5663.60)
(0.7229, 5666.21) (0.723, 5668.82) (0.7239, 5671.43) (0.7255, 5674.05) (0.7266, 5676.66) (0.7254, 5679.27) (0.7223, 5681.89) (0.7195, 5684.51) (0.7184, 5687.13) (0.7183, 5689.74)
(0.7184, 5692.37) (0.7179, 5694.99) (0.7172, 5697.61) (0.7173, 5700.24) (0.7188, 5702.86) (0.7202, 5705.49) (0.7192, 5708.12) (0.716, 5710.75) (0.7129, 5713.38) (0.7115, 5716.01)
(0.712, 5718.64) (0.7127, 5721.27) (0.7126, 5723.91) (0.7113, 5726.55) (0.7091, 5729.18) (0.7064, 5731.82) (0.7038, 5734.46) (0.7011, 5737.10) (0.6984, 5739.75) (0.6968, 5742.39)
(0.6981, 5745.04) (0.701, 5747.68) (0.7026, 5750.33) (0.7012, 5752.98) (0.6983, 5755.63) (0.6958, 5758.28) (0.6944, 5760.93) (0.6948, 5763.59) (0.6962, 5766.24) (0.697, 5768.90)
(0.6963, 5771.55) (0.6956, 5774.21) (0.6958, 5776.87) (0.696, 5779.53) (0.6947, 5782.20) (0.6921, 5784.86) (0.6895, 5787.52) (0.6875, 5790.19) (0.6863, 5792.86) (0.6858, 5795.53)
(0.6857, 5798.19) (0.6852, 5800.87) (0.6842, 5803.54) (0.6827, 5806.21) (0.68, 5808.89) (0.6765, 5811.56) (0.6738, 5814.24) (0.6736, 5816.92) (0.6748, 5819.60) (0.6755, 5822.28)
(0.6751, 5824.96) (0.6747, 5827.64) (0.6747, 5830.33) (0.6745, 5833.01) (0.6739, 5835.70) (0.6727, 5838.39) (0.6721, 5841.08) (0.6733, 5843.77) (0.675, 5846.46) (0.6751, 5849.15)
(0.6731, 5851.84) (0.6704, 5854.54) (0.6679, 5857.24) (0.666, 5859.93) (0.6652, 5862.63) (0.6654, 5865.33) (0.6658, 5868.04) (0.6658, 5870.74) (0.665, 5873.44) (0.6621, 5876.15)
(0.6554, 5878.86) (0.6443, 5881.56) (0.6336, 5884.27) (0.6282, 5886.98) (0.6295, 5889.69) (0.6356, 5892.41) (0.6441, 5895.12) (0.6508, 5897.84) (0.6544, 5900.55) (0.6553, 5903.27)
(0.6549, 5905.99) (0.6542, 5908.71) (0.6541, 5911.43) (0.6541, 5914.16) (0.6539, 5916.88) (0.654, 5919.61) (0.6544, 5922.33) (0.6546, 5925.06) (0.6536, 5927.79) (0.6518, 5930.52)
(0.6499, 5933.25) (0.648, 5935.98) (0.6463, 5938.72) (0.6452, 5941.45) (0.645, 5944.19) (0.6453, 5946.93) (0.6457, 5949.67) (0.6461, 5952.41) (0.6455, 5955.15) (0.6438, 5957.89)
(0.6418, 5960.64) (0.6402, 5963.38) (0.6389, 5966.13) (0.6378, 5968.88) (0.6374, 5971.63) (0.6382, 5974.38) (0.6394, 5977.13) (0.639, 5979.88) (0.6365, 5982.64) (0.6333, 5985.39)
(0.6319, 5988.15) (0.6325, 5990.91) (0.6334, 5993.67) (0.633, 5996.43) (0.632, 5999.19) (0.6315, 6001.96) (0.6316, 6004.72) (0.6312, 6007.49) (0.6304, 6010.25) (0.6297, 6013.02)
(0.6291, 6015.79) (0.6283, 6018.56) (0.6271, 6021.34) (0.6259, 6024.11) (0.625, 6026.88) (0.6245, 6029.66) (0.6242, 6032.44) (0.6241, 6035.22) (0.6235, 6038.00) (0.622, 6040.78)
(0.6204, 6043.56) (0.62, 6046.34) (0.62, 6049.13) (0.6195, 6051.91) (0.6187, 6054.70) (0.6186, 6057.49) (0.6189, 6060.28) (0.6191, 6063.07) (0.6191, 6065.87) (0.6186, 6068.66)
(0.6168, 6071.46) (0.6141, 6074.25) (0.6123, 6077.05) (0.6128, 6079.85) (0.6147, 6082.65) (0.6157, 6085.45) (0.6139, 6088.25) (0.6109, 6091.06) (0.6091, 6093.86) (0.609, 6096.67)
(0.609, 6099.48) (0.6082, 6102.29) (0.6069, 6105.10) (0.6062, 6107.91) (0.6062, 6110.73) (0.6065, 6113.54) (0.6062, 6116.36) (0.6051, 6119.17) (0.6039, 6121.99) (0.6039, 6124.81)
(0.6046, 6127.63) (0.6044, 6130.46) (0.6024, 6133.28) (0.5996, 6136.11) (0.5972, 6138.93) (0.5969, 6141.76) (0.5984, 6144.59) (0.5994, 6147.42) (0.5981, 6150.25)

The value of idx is 223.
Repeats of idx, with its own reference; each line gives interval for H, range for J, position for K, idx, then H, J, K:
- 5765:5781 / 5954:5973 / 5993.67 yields 1144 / 16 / 19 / 0.99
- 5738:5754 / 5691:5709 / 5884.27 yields 1088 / 16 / 18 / 0.95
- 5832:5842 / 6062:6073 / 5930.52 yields 396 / 10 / 11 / 1.00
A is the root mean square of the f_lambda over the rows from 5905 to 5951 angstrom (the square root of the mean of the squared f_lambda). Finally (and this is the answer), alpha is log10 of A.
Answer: -0.19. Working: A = 0.65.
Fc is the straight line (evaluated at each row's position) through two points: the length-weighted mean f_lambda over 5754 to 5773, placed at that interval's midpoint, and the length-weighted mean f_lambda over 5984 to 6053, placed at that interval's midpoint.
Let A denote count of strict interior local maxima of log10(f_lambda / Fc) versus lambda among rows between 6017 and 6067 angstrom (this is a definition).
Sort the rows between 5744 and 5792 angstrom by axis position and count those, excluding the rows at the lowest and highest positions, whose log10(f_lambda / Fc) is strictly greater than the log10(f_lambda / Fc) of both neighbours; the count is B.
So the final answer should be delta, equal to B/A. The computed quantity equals 1.00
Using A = 2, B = 2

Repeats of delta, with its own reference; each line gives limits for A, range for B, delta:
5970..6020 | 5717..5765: 0.50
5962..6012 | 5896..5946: 0.33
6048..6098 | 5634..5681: 0.67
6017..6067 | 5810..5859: 1.00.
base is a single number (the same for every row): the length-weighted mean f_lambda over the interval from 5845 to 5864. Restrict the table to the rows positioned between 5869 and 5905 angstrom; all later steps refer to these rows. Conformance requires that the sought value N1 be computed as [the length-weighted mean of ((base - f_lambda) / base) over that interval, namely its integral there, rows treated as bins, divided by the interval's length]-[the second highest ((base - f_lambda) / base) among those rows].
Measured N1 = -0.0280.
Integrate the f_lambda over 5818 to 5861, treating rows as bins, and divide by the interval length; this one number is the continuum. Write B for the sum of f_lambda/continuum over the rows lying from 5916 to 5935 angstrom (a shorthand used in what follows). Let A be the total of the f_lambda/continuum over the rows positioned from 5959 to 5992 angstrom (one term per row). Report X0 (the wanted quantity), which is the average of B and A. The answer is 9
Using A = 11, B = 6.8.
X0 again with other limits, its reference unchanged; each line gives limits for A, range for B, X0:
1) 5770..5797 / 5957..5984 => 10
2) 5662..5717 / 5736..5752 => 14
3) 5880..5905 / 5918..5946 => 9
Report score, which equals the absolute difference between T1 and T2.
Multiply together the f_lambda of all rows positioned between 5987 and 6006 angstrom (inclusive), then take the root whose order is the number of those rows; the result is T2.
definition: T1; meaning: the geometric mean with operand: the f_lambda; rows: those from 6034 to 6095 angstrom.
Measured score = 0.015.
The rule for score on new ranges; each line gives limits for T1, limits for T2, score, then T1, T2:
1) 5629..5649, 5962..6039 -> 0.108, 0.740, 0.63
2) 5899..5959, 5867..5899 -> 0.002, 0.650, 0.65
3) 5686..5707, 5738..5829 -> 0.029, 0.718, 0.69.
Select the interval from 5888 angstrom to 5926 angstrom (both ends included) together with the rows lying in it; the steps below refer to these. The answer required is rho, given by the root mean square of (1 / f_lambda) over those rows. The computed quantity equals 1.54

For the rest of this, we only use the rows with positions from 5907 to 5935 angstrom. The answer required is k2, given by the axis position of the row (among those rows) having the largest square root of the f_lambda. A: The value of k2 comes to 5925.06 angstrom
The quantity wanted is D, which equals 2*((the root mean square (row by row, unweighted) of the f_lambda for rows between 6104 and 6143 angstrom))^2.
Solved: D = 0.73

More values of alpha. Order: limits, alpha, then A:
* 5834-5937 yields -0.18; 0.66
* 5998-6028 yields -0.20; 0.63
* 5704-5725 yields -0.15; 0.71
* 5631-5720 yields -0.14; 0.72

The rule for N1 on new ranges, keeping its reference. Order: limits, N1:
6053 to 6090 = -0.0053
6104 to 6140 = -0.0067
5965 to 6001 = -0.0053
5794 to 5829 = -0.0079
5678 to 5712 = -0.0029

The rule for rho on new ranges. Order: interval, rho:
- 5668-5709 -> 1.39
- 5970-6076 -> 1.60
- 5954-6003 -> 1.57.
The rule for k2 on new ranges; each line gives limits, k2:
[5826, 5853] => 5849.15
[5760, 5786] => 5768.90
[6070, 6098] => 6071.46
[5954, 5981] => 5955.15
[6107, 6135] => 6113.54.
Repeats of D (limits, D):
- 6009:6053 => 0.78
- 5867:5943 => 0.85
